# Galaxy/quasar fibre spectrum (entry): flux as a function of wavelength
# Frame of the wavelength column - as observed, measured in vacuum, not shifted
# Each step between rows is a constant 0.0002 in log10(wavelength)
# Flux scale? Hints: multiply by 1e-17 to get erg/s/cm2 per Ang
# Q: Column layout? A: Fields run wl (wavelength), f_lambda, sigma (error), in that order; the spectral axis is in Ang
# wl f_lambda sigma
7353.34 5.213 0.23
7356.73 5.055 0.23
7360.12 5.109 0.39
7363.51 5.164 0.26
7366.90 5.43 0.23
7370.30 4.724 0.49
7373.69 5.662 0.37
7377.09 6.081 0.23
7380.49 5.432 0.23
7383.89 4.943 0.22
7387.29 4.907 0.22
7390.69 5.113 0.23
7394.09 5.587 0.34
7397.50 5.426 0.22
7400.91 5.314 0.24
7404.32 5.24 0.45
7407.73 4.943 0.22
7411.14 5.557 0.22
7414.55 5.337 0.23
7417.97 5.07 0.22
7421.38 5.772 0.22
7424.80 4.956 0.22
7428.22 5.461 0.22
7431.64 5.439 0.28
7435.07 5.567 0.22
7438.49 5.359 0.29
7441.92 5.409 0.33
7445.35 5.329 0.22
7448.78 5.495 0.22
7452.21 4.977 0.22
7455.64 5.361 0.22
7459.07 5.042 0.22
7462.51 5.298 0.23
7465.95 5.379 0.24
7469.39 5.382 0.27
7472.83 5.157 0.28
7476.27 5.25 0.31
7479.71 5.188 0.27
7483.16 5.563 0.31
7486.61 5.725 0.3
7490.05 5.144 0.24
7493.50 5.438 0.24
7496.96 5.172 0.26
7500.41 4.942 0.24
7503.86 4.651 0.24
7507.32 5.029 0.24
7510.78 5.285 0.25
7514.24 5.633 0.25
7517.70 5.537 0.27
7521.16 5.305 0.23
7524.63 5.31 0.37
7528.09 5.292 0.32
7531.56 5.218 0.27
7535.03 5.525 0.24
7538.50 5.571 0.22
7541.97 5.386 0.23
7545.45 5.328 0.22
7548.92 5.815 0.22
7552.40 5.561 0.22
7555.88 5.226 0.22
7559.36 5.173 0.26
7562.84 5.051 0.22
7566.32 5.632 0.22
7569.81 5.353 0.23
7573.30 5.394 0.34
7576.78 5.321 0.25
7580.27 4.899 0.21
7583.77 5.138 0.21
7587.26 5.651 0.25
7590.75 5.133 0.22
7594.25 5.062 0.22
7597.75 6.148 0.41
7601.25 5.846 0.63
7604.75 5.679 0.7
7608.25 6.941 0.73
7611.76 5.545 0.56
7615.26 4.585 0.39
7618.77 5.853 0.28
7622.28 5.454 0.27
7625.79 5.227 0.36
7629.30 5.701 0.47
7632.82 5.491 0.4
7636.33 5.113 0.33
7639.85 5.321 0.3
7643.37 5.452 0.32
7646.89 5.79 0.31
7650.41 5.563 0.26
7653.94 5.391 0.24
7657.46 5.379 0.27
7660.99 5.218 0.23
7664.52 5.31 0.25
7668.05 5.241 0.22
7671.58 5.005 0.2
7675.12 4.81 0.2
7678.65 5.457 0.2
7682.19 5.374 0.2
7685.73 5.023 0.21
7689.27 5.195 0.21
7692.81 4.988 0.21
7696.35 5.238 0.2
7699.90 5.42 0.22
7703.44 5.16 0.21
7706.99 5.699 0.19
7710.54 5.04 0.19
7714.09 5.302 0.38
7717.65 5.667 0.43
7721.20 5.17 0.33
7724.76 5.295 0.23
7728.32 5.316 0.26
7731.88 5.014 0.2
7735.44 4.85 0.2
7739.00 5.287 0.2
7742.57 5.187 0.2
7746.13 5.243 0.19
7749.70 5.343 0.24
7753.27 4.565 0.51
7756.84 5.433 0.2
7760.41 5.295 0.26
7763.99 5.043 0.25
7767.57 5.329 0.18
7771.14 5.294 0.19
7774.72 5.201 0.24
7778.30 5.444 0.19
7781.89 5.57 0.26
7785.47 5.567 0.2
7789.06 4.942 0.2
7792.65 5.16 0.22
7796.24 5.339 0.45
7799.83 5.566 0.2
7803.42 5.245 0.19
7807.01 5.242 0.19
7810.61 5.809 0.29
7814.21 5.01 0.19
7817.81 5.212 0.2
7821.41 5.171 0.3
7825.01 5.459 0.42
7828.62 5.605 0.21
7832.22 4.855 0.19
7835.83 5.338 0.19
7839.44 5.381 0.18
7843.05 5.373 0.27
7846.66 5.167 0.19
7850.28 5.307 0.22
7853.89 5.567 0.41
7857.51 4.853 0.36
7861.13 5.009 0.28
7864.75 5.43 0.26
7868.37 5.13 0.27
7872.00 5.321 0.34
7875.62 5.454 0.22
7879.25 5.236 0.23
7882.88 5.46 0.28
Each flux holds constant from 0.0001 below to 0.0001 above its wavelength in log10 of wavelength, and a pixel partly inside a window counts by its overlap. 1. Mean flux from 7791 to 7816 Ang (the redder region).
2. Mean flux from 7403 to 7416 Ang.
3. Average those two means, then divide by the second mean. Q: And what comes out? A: 1.007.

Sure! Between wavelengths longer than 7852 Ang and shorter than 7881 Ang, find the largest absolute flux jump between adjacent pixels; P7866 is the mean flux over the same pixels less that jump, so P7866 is 4.54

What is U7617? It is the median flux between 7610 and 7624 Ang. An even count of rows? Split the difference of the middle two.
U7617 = 5.50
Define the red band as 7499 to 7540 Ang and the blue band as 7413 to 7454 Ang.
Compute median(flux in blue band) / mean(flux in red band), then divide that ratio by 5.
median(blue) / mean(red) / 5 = 0.204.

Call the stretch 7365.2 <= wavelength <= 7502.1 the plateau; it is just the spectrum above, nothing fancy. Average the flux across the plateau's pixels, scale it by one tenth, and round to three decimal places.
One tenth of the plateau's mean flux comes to 0.531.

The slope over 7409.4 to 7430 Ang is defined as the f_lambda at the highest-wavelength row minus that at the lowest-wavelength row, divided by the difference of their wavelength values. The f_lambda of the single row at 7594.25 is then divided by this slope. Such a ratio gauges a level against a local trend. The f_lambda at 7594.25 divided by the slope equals -901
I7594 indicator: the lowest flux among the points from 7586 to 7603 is 5.062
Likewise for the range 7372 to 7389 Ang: 4.907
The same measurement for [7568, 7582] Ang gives 4.899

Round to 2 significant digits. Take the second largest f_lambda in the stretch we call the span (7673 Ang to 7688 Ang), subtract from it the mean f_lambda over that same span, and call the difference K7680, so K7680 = 0.21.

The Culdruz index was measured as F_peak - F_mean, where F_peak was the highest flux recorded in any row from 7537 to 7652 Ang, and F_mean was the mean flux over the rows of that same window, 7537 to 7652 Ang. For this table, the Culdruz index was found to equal 1.47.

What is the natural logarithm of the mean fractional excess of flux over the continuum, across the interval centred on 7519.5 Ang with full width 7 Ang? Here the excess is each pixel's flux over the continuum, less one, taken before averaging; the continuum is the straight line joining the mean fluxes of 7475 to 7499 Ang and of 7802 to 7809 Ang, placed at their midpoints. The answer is -4.2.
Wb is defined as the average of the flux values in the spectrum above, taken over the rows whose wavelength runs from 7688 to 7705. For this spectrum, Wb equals 5.20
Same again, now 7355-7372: 5.10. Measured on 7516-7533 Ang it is 5.33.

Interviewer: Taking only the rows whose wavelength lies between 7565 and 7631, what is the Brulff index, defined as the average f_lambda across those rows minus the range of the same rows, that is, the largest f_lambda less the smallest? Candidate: 3.1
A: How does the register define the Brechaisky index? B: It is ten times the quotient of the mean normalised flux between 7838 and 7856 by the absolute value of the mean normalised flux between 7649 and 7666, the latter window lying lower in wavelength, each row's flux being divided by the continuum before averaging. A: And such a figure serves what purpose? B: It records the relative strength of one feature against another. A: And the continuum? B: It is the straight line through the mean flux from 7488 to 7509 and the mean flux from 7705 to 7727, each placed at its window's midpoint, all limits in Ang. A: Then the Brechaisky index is 9.5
